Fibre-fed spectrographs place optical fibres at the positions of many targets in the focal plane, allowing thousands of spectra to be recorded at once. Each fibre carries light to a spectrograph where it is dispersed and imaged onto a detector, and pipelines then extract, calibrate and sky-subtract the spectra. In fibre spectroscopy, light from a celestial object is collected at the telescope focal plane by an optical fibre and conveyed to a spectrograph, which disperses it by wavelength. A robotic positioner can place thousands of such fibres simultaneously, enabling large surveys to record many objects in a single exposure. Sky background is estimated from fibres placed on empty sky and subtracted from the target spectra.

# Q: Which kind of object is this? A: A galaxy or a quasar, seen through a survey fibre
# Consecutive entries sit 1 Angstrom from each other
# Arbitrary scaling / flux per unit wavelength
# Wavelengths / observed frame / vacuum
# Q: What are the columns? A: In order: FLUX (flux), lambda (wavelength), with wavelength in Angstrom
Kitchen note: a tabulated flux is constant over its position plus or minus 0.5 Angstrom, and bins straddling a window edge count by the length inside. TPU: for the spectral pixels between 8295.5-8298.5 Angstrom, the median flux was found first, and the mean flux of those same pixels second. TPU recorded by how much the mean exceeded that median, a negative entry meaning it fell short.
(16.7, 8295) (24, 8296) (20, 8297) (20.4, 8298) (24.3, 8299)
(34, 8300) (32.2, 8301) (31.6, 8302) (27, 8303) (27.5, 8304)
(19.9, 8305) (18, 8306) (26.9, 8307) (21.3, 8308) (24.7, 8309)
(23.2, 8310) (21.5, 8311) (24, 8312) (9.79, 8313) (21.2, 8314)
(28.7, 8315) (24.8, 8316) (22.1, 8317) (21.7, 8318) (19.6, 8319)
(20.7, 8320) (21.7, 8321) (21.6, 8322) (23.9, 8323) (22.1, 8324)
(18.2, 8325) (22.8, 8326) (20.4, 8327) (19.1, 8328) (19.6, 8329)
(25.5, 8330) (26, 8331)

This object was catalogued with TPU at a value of 1.1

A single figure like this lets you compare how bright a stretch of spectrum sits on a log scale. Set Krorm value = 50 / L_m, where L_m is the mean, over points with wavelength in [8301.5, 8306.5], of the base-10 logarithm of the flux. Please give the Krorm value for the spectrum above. 36.1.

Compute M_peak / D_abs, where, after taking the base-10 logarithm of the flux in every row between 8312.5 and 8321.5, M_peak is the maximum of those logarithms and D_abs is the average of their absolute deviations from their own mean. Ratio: 19.4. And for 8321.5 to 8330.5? 36.2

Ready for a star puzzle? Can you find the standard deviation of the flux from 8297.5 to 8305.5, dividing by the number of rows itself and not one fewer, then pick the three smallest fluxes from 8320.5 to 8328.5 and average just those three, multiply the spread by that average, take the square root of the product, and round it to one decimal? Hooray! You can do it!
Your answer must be 9.8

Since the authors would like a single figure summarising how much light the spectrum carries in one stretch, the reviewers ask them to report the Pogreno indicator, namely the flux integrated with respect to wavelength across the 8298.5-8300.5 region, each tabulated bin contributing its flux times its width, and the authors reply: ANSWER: 58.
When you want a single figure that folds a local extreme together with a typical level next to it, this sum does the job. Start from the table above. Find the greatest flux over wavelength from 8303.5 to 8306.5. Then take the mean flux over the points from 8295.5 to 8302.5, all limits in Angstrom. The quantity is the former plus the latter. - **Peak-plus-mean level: 54.1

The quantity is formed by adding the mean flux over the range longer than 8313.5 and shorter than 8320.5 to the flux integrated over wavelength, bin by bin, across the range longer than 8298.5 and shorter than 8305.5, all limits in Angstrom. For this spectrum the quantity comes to 219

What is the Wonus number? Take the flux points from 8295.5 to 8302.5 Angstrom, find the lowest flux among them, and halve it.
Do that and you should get 10.0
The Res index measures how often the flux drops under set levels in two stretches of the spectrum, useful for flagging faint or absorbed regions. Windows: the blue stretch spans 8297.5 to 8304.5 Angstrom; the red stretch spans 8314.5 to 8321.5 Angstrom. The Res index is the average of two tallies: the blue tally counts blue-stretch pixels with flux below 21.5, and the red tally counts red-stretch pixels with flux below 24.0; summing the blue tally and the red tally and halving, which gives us 3.00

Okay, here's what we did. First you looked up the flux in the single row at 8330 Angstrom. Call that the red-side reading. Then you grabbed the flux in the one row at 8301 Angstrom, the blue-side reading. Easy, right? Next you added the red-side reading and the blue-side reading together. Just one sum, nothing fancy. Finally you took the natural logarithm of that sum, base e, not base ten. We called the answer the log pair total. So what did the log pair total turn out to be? 4.06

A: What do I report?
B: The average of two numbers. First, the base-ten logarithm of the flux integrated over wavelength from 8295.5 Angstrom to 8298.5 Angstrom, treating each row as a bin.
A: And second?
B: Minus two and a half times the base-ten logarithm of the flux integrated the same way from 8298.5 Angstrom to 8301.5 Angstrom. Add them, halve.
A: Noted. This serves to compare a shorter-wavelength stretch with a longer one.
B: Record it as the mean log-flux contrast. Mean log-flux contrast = -1.54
